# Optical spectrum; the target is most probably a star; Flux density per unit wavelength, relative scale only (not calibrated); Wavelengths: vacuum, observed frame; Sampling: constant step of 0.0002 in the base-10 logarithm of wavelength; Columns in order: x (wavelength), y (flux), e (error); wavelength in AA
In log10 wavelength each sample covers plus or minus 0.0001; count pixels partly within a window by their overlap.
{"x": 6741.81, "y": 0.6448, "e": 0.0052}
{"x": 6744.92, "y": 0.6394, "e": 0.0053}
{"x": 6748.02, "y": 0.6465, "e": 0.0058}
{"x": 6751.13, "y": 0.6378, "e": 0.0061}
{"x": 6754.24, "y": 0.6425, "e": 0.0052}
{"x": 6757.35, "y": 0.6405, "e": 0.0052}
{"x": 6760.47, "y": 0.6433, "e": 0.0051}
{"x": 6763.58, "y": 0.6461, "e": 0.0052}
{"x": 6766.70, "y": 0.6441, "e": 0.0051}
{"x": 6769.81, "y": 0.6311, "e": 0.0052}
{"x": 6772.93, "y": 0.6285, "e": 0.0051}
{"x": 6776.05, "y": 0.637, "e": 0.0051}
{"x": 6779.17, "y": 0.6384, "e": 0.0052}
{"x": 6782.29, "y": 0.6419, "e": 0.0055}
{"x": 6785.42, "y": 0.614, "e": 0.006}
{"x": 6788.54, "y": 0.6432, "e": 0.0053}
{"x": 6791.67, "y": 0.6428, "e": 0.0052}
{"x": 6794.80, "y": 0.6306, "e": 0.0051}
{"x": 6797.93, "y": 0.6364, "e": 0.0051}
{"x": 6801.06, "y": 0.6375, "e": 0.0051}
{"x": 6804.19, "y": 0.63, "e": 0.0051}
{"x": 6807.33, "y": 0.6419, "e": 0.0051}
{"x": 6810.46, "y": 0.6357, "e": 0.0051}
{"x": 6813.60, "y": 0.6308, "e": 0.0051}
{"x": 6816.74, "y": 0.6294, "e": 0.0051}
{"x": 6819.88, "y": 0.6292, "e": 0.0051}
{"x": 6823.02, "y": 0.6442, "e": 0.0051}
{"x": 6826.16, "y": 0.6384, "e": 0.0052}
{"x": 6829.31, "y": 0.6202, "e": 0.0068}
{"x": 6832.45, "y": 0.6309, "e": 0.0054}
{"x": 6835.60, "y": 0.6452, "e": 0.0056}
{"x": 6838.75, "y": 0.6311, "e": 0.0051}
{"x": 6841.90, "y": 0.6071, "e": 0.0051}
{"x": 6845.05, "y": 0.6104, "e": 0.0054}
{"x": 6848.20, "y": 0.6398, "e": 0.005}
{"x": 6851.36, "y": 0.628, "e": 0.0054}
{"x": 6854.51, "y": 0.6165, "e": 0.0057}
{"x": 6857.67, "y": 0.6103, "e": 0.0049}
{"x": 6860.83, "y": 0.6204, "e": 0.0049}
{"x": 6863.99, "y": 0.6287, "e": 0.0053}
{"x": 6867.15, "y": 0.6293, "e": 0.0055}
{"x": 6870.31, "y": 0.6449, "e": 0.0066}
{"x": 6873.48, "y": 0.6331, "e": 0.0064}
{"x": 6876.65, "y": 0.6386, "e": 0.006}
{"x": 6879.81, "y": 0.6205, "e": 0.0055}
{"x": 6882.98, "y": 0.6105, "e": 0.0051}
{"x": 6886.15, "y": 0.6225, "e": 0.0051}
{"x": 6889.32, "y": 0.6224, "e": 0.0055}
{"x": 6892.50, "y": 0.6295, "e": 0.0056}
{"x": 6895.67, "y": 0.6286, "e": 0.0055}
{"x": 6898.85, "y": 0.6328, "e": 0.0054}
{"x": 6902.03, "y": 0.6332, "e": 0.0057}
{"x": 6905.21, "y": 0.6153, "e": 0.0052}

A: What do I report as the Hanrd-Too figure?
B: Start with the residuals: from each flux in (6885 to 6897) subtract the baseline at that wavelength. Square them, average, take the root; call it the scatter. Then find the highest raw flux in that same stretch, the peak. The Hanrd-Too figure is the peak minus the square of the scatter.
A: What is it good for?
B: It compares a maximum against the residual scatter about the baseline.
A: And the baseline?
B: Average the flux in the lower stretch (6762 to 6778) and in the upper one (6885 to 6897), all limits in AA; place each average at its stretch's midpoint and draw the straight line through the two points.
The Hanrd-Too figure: 0.629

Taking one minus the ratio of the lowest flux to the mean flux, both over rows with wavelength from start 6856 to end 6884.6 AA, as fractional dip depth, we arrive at 0.025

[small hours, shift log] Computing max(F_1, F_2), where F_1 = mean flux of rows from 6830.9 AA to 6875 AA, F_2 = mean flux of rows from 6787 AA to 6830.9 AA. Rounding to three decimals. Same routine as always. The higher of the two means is 0.635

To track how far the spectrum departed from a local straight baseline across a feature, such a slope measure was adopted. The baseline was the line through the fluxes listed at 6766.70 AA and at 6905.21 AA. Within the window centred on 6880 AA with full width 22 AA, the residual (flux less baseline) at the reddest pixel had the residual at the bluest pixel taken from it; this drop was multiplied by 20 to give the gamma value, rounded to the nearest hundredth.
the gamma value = -0.37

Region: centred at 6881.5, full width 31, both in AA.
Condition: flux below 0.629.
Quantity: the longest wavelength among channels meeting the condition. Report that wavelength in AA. 6895.67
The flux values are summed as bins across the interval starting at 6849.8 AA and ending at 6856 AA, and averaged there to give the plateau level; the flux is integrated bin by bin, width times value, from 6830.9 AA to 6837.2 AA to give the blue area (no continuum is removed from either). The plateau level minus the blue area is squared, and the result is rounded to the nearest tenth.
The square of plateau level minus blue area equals 11.5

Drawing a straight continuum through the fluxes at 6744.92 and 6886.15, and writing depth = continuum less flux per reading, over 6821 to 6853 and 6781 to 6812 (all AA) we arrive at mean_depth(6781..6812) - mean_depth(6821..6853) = -0.0010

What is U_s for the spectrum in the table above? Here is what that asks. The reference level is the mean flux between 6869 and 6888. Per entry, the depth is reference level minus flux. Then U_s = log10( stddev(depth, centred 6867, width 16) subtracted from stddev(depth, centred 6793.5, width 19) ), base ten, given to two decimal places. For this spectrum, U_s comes -2.71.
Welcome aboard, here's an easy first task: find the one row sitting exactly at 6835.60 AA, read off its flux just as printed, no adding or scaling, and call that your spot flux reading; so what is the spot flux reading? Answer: 0.6452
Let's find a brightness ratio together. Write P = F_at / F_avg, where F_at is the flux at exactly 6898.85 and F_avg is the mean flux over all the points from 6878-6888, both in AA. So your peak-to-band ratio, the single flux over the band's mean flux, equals 1.02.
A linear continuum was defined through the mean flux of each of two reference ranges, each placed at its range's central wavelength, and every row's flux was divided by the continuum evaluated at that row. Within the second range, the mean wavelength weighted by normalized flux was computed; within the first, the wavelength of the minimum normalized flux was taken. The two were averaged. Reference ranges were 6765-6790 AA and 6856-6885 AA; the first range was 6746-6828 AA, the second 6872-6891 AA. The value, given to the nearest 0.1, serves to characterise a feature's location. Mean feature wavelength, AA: 6833.4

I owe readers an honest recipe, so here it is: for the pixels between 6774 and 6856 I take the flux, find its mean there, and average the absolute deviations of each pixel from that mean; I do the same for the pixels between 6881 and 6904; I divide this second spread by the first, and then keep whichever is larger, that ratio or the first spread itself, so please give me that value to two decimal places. 0.75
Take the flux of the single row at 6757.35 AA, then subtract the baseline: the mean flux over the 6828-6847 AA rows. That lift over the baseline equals 0.016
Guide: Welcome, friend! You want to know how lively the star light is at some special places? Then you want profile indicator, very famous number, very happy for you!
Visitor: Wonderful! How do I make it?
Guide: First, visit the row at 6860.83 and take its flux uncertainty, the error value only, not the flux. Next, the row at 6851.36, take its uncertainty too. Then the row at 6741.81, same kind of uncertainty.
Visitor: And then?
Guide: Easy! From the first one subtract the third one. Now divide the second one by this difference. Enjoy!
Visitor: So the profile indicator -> -18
